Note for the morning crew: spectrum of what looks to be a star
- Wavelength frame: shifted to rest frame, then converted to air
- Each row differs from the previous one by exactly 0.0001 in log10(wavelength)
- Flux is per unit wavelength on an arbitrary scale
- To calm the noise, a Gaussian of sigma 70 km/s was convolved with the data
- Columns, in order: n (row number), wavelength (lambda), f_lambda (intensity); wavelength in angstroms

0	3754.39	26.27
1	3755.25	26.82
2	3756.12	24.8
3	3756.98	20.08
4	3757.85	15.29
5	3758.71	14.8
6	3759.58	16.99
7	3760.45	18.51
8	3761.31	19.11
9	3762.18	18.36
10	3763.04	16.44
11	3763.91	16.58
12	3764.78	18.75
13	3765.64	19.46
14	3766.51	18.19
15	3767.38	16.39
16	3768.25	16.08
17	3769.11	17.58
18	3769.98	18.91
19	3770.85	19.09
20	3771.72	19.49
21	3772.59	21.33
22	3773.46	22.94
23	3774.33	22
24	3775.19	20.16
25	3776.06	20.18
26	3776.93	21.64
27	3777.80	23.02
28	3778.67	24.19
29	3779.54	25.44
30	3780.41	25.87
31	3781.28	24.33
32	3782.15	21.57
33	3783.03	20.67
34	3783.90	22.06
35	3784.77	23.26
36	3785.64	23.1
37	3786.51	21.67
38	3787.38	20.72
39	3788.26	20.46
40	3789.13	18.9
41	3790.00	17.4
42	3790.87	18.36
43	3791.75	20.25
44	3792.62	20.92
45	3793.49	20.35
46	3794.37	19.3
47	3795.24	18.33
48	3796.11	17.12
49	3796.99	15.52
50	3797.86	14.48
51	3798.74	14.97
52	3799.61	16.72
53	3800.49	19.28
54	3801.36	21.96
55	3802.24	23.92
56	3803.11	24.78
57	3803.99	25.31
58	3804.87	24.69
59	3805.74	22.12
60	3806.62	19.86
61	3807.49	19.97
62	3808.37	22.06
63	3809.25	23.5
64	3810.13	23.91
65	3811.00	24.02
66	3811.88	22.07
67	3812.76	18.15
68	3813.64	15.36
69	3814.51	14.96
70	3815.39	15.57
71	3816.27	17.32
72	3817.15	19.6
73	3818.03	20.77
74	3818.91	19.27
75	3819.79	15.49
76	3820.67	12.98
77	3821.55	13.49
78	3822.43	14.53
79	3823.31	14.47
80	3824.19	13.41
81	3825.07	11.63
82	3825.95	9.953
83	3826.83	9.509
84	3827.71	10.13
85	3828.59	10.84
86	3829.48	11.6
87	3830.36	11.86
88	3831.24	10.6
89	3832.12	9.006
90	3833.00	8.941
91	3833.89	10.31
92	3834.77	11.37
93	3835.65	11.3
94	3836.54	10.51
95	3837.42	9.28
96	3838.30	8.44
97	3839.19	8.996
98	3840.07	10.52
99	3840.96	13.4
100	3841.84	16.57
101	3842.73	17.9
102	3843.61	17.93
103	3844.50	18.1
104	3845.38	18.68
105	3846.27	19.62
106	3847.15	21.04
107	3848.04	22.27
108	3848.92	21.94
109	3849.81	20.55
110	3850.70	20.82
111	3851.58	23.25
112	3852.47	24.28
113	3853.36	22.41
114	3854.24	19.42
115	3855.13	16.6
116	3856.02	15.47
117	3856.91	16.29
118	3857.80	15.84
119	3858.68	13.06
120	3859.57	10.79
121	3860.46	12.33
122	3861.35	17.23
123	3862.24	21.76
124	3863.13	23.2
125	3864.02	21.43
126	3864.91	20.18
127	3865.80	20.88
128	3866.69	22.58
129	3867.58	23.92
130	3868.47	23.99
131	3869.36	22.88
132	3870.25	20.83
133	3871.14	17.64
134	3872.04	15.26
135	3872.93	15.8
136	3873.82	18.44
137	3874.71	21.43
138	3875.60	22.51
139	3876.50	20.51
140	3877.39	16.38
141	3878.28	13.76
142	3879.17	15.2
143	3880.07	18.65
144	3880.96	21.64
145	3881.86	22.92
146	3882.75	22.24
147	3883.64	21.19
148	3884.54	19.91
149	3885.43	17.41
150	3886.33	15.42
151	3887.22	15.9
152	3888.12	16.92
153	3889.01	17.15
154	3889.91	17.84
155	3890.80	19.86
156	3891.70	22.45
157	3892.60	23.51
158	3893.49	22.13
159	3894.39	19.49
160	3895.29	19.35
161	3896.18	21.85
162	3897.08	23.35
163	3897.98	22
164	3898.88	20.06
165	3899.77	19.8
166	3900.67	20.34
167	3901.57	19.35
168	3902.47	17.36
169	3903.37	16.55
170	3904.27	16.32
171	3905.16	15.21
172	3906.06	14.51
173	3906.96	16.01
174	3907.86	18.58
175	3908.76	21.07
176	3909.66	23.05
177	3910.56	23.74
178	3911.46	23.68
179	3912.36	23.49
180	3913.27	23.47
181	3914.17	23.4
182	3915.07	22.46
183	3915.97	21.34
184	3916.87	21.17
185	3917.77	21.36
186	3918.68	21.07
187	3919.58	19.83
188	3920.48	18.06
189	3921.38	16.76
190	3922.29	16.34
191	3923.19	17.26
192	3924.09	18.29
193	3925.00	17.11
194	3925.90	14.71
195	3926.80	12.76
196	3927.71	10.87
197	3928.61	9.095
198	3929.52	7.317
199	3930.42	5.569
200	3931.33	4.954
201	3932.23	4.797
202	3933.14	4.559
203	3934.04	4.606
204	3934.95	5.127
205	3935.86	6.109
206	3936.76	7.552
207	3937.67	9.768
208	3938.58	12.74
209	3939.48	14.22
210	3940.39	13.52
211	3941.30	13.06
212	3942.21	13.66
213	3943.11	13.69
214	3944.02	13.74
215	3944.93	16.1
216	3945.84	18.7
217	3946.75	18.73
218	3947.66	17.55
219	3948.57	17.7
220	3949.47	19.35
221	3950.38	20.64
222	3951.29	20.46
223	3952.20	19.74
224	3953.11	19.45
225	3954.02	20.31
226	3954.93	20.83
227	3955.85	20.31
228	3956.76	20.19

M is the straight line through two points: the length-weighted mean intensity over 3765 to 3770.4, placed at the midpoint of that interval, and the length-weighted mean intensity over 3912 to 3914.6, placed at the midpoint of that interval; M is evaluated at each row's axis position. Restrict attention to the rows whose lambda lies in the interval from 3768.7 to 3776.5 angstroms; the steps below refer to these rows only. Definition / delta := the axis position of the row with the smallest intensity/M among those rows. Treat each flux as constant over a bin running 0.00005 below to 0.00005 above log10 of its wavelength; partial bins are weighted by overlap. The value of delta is 3769.11 angstroms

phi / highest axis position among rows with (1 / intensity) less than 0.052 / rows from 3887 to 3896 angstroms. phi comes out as 3895.29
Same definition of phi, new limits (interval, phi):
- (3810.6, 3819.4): 3818.91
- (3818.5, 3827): 3818.91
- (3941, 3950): 3949.47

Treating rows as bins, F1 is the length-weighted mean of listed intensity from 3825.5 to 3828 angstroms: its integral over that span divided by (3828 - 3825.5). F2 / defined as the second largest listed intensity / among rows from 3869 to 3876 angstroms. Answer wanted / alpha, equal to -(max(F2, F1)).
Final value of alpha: -22.5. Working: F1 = 10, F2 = 22.51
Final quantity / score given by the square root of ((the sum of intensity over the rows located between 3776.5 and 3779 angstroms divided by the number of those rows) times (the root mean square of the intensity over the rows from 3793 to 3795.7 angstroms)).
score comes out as 21.1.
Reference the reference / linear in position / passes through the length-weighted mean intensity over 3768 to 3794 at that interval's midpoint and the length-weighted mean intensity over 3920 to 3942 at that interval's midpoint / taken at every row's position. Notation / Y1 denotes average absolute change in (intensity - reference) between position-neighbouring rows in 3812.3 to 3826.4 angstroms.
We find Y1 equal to 1.52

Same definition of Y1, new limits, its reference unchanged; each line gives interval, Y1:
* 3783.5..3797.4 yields 1.04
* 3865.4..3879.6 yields 1.96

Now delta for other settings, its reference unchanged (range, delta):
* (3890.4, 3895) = 3894.39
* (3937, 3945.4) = 3937.67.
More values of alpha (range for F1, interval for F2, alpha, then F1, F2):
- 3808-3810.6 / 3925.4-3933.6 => -23.2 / 23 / 12.76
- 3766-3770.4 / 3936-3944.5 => -17.5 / 17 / 13.74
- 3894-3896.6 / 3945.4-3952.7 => -20.5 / 20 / 20.46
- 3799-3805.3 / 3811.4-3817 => -22.2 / 22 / 18.15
